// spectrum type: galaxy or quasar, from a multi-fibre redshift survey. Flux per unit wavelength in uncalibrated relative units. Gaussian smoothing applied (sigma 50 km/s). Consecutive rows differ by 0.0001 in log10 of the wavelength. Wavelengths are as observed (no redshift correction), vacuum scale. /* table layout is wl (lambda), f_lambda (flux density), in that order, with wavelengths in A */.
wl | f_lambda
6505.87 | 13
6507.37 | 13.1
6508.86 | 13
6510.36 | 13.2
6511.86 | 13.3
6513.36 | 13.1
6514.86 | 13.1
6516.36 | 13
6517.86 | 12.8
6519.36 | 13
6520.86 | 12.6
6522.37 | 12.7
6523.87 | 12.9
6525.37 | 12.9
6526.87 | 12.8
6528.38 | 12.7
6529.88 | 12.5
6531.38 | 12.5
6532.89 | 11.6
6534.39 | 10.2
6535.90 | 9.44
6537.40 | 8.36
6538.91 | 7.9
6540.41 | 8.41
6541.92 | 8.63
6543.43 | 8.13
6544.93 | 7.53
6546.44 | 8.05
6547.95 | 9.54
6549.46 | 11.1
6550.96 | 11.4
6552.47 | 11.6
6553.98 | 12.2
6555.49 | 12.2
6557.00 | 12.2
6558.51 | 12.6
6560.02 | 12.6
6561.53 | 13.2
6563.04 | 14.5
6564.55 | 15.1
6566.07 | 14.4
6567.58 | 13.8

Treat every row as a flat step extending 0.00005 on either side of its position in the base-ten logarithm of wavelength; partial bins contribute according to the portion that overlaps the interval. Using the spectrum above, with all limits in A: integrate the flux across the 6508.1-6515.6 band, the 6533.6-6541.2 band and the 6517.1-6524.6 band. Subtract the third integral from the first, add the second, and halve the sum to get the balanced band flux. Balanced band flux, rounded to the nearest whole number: 35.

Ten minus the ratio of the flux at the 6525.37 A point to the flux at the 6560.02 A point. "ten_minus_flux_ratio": 8.98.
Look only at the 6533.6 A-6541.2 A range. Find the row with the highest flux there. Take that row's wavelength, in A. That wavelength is 6534.39 A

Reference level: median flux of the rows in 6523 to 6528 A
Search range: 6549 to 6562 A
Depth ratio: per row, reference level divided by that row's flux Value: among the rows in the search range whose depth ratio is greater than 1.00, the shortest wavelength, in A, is 6549.46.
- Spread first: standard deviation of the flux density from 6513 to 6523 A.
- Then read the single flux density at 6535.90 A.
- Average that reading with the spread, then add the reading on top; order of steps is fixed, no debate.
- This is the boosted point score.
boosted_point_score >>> 14.3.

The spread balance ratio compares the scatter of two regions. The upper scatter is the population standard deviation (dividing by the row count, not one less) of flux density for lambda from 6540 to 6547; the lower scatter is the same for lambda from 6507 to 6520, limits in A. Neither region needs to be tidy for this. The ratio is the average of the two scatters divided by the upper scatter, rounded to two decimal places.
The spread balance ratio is 0.68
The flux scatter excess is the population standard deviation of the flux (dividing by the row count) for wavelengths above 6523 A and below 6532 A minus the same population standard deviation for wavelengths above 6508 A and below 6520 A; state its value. 0.0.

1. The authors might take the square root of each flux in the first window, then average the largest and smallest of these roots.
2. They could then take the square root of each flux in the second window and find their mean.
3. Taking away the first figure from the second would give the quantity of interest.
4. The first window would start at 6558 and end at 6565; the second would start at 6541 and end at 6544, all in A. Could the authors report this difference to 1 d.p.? -0.8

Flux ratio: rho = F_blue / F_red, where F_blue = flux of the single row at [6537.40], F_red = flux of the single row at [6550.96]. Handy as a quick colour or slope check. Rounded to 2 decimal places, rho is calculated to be 0.73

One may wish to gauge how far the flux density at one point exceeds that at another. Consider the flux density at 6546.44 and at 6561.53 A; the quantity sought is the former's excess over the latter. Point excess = -5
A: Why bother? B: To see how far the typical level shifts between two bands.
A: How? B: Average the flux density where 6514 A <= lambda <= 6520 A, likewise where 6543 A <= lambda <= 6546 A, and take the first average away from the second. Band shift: -5.15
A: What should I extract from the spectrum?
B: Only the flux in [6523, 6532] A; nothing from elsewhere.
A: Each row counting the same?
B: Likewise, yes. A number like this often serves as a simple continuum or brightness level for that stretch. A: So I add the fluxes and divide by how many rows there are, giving 12.7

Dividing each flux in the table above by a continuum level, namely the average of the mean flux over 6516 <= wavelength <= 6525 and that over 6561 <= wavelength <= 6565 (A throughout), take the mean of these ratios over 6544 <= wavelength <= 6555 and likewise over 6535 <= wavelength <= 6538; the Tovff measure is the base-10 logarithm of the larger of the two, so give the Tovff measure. -0.12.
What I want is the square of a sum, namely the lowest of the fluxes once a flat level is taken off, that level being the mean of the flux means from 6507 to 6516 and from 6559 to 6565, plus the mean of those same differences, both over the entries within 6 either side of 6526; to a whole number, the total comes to 3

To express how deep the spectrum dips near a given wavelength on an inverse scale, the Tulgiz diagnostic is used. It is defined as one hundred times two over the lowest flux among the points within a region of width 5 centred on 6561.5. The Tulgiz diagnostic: 16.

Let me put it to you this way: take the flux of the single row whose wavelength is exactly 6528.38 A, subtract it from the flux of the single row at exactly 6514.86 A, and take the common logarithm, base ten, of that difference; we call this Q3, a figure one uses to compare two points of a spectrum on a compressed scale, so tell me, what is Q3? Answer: -0.40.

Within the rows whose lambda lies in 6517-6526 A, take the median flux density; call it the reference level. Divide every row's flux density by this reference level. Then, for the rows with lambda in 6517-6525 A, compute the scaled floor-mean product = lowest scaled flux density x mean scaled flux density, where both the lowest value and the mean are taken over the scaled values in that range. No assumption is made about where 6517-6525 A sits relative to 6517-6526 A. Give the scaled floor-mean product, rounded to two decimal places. 0.98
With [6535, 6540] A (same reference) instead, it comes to 0.41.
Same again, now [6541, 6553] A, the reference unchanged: 0.43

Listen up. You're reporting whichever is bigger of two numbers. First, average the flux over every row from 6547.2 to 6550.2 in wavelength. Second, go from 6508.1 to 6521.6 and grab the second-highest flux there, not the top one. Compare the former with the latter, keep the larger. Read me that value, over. 13.2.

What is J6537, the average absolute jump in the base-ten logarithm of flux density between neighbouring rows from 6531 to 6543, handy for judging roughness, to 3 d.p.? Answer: 0.034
